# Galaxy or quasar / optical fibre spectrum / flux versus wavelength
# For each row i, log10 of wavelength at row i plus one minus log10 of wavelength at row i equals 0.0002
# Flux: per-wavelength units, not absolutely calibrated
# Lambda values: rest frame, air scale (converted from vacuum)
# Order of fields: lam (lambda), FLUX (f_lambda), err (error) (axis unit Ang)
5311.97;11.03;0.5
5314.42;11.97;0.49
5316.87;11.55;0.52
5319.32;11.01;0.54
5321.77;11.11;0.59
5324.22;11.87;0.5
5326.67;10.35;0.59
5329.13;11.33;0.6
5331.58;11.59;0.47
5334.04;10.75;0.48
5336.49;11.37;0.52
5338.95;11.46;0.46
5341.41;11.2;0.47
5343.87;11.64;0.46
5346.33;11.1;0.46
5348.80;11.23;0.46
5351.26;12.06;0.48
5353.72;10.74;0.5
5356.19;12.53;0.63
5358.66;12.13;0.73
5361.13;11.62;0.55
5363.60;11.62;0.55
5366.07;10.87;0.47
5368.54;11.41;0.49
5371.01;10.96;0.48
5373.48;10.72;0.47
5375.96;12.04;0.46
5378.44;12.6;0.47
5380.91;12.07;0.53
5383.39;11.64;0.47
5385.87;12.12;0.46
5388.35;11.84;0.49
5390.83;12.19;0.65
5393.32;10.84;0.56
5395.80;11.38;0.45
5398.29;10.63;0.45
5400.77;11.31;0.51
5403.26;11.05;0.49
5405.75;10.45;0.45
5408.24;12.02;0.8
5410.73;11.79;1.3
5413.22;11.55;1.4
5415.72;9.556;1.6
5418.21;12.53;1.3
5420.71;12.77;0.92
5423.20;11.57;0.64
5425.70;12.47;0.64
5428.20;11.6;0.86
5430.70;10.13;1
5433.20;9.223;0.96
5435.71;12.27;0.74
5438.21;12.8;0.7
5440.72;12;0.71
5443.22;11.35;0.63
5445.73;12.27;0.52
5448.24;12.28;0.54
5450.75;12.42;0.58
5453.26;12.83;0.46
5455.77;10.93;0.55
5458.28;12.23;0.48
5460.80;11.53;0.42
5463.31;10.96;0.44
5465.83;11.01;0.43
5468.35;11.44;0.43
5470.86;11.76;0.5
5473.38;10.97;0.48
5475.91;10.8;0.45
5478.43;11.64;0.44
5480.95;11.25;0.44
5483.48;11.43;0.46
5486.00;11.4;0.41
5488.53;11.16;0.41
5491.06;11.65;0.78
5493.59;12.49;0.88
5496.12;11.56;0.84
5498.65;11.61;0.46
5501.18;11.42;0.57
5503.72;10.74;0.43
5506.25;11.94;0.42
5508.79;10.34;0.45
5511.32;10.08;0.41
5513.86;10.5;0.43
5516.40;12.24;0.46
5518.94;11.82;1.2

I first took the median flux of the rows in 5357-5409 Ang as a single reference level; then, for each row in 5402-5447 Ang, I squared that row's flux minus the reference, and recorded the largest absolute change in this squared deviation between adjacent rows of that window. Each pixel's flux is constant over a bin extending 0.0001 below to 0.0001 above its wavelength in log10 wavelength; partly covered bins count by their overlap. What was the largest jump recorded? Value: 5.3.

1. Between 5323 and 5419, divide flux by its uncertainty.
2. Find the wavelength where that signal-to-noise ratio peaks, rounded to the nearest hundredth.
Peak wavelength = 5378.44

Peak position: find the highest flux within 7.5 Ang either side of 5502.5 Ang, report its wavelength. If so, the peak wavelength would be 5506.25 Ang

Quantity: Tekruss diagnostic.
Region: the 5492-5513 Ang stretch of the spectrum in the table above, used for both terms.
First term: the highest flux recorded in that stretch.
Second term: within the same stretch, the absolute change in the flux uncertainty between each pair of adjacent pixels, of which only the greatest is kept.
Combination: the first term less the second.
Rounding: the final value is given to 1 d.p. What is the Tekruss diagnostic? 12.1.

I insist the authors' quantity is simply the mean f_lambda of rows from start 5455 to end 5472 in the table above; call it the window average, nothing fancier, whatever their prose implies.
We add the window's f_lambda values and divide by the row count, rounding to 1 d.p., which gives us 11.4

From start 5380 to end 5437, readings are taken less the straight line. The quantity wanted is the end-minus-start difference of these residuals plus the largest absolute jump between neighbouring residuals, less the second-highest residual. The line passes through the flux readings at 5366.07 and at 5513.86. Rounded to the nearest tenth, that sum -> 1.6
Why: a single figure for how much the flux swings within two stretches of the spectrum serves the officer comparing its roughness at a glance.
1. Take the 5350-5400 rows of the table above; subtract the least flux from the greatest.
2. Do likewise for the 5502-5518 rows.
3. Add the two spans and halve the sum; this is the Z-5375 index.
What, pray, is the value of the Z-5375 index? 2.1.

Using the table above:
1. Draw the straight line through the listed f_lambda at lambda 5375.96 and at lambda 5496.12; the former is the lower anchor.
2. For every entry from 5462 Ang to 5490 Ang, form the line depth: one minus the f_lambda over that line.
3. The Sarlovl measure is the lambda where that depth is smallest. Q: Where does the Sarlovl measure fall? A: 5470.86 Ang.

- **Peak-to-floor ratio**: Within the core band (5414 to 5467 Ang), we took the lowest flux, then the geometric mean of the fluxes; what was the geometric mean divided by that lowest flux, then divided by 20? 0.0629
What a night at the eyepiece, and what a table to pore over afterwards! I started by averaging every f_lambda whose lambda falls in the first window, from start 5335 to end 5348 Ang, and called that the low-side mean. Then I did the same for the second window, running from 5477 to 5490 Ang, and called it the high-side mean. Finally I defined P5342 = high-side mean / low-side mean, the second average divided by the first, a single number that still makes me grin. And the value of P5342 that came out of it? 1.00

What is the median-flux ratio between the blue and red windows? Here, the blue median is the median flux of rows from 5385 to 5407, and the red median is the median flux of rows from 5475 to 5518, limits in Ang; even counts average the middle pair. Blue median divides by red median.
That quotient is 0.990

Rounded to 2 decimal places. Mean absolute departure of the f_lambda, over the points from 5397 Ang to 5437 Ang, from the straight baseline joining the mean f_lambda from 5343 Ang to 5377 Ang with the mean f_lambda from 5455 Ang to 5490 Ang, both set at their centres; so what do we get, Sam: 0.84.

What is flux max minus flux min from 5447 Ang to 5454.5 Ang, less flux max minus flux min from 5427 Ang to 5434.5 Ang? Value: -1.8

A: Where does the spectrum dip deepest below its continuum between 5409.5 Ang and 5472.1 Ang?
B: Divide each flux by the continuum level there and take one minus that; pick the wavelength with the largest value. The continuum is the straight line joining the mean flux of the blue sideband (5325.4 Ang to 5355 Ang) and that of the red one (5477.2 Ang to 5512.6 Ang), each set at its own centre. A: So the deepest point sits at 5433.20 Ang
